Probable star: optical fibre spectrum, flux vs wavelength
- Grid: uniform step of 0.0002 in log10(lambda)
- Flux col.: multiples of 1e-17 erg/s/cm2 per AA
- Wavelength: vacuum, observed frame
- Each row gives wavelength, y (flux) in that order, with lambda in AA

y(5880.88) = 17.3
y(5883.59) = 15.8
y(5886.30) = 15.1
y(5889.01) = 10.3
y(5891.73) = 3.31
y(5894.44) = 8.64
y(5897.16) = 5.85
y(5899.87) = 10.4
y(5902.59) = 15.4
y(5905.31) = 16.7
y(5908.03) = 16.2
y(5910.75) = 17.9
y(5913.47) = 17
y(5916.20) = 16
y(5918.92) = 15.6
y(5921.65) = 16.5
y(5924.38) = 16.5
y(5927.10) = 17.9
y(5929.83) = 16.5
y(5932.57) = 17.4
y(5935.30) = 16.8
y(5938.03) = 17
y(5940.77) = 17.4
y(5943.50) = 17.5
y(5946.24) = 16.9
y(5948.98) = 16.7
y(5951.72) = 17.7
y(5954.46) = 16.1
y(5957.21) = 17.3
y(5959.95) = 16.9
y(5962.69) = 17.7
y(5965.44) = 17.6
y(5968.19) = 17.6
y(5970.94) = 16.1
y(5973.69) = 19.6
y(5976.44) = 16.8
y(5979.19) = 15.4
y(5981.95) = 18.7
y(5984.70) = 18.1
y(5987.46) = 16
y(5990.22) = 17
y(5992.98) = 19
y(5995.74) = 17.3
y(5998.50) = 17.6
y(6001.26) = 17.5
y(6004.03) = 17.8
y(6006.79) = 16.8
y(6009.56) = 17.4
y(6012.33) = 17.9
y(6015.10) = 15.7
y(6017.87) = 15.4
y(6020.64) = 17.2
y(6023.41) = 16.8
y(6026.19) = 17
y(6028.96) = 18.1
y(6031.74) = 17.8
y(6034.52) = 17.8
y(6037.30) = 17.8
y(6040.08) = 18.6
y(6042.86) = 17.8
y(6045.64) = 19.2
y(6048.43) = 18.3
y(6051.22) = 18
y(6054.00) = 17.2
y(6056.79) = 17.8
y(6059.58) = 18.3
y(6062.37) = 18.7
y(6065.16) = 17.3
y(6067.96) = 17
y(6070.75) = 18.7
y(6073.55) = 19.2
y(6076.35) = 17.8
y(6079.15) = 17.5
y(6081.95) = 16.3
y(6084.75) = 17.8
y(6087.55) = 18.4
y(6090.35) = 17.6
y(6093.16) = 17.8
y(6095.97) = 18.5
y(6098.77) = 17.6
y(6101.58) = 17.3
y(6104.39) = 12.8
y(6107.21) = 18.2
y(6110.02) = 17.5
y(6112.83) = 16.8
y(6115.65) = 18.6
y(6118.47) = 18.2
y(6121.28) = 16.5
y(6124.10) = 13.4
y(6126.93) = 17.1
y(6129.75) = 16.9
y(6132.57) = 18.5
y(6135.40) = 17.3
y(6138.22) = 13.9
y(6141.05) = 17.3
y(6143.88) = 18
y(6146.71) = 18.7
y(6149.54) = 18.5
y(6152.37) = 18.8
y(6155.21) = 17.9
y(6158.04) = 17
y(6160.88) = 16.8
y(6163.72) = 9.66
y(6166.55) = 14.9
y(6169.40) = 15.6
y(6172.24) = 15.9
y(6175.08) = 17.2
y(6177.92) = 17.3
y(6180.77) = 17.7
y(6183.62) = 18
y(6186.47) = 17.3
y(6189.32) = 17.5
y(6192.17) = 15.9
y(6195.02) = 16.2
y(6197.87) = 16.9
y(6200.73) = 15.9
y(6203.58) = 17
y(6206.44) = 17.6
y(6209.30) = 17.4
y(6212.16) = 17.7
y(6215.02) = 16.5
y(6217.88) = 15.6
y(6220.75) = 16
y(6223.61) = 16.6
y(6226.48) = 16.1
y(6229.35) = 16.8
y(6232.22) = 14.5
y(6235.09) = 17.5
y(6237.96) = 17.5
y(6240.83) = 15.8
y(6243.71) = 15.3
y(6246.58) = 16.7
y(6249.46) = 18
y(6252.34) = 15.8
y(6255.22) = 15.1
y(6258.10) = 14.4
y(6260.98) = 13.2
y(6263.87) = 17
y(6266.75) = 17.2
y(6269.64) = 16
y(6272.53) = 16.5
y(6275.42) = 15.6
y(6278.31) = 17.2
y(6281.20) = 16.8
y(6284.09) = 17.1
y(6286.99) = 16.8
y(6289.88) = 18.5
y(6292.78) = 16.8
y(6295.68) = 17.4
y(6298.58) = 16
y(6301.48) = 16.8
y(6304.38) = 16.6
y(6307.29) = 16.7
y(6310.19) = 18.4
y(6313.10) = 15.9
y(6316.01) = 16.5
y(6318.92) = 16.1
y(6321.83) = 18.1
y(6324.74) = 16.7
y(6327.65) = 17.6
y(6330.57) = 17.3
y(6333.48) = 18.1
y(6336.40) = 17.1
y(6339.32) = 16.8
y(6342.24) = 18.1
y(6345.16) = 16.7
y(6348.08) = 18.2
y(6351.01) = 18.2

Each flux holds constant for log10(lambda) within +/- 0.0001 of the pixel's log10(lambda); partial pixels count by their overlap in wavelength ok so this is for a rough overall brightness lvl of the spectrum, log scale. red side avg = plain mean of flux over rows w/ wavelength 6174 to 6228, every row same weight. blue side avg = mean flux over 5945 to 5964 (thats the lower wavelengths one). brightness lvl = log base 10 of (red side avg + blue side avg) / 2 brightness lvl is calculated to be 1.23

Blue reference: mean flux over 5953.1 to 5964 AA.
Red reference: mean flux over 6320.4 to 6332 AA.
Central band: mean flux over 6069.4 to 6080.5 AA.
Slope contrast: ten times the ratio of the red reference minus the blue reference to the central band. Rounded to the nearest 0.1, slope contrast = 0.2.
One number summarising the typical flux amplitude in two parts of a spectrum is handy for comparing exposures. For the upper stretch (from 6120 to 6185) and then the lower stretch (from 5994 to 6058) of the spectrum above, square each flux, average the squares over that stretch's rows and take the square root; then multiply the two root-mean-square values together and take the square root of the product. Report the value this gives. 17.1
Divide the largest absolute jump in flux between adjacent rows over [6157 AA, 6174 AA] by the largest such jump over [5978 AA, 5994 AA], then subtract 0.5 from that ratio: 1.7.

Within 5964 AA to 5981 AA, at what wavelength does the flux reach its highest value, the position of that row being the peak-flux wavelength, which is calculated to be 5973.69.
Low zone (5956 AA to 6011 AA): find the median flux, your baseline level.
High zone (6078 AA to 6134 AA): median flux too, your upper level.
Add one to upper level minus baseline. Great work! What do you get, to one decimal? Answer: 1.1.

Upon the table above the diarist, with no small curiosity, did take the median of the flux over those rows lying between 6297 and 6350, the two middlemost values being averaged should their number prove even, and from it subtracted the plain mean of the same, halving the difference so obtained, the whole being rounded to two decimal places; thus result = -0.15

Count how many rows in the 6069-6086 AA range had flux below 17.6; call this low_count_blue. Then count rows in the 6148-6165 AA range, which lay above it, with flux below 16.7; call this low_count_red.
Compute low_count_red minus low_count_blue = -1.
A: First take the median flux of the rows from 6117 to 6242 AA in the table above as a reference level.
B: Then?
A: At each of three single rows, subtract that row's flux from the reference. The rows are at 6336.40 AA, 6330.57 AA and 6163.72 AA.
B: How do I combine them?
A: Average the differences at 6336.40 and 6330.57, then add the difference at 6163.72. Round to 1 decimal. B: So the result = 7.1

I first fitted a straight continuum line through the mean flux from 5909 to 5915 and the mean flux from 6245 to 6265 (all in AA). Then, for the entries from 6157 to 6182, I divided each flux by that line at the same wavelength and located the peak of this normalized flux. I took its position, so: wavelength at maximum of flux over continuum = 6180.77 AA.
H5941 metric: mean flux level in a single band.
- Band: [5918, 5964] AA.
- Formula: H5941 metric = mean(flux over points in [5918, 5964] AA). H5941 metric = 17.0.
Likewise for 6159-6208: 16.3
